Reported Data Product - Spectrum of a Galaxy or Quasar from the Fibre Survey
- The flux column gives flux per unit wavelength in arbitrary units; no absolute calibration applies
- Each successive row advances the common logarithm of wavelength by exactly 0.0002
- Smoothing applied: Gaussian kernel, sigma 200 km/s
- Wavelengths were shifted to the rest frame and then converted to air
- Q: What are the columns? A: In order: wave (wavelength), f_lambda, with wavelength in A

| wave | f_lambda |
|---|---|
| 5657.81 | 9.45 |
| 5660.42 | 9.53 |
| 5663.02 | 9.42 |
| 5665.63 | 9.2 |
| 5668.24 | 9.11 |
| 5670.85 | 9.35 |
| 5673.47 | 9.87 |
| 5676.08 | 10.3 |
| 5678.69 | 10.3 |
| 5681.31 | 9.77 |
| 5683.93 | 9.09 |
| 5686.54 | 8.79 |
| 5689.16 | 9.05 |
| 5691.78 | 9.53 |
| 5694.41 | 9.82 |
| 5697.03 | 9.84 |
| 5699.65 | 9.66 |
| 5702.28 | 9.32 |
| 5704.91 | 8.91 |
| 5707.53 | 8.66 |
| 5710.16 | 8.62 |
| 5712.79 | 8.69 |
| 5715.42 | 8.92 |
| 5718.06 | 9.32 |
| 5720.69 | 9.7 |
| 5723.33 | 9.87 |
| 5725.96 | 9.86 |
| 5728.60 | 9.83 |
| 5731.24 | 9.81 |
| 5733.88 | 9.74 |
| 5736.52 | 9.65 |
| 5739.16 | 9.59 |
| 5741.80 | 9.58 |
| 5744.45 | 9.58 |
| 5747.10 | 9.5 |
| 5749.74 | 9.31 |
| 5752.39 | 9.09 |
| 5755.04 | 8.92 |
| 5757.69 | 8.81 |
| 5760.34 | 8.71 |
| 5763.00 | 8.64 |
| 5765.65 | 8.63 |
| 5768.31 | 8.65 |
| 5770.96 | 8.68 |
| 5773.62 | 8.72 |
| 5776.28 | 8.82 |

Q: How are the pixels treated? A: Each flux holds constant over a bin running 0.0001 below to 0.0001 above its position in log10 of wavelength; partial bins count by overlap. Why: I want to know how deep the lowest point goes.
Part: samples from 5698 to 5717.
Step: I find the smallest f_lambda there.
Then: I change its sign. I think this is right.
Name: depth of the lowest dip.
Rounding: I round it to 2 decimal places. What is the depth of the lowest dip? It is -8.62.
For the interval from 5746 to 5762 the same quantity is -8.71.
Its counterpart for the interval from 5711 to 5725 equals -8.69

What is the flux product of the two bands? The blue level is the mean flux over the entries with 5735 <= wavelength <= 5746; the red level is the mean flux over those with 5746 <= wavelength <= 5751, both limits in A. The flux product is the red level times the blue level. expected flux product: 90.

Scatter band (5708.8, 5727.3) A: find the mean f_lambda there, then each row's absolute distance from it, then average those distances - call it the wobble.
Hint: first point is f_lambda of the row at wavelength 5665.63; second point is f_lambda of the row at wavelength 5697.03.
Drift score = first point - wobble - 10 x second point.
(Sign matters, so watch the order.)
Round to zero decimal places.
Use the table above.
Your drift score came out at -90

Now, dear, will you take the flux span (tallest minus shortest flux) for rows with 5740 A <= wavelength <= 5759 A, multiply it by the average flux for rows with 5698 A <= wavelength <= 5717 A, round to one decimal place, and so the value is 6.9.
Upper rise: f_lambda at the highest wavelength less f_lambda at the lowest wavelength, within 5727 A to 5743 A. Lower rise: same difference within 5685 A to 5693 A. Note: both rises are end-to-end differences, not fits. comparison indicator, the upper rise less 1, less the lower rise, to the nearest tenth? -2.0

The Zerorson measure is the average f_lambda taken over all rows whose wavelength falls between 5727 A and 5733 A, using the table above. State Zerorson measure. 9.8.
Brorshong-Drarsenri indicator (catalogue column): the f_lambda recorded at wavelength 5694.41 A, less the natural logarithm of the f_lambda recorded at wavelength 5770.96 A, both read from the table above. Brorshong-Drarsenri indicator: 7.66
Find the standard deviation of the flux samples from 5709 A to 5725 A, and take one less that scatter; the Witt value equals 0.5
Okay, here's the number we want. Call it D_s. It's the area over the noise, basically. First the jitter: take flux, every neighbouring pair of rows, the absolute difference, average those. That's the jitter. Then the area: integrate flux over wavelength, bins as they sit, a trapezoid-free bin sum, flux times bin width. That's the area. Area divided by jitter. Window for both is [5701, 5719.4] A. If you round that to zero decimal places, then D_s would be 704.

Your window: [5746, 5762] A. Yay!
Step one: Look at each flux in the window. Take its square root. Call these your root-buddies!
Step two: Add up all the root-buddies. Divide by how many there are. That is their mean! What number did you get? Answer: 3.01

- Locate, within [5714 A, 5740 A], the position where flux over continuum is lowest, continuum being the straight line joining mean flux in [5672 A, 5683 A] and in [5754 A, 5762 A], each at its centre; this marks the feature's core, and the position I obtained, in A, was 5715.42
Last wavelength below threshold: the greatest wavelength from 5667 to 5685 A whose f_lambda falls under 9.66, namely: 5683.93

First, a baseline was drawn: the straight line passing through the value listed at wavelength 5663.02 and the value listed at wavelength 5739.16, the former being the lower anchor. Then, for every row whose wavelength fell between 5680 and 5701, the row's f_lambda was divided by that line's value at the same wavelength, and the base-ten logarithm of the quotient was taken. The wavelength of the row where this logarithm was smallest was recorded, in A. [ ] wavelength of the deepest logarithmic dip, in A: 5686.54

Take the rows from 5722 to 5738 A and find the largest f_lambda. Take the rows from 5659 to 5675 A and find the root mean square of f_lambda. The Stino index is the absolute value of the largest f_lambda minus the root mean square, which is 0.45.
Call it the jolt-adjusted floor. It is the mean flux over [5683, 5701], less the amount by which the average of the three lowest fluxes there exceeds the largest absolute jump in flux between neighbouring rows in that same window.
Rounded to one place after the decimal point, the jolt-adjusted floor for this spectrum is 0.9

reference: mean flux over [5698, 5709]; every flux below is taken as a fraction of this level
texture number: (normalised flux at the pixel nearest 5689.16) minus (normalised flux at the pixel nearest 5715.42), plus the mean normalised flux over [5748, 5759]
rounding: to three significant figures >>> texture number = 1.00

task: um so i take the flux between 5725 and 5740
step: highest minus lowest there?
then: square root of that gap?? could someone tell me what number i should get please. 0.52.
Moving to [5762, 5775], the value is 0.30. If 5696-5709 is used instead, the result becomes 1.09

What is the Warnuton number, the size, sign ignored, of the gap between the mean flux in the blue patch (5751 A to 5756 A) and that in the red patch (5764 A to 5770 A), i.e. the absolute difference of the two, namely 0.36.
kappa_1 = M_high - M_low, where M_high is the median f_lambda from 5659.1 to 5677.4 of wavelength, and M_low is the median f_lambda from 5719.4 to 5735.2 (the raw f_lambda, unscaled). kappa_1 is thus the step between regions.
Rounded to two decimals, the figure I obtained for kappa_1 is -0.40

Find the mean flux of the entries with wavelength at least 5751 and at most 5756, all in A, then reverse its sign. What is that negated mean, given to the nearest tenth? -9.0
